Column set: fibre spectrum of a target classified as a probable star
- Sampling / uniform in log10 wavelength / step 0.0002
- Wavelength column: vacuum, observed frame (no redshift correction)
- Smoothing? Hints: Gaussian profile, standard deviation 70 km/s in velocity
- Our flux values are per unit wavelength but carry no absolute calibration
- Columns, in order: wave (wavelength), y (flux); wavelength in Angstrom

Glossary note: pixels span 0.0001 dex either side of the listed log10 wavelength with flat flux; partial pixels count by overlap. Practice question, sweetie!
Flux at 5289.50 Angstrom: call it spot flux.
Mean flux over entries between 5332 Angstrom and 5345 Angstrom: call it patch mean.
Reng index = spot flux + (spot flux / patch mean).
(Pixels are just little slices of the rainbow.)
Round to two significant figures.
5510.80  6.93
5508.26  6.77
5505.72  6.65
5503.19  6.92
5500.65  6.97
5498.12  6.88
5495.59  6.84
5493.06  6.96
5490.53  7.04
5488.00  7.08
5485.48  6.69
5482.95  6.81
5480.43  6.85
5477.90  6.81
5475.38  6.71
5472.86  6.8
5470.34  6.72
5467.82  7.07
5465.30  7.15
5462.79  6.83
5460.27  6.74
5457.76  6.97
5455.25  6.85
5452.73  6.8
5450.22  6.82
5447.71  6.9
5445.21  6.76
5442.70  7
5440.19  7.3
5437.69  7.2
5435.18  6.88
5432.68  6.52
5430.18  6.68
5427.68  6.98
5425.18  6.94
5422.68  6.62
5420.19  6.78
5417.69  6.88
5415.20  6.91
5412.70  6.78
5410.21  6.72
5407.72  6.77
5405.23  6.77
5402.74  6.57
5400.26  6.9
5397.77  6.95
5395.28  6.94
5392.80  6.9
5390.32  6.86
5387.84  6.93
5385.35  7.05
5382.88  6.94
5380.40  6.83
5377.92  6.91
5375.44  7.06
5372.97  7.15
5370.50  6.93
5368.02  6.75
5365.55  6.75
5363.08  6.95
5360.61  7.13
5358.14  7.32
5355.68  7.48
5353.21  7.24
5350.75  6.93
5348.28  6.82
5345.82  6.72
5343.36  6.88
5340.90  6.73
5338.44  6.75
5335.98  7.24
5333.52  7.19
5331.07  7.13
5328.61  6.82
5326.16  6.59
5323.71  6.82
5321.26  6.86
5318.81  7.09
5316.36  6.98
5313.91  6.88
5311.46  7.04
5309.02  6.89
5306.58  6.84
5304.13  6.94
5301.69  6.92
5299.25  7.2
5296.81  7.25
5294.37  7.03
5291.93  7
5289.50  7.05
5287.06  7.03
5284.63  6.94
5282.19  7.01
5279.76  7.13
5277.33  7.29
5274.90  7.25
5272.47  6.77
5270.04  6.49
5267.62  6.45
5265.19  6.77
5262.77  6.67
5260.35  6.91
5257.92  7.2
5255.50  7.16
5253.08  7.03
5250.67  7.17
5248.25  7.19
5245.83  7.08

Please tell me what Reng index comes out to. 8.1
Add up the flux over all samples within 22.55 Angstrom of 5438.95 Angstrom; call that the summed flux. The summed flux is 124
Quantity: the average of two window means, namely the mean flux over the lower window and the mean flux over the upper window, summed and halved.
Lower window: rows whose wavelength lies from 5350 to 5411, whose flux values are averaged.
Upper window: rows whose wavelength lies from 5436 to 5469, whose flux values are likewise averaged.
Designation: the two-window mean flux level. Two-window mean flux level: 6.95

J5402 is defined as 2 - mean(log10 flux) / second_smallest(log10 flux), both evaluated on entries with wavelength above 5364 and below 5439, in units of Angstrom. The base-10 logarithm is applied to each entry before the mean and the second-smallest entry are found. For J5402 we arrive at 0.977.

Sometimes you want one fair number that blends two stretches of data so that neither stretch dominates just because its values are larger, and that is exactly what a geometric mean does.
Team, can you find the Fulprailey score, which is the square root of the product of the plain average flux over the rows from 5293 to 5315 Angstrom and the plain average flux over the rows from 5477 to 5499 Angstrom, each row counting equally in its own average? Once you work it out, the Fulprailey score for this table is 6.94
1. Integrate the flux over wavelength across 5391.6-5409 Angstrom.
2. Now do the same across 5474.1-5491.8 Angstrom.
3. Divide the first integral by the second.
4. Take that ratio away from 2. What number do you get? 1.0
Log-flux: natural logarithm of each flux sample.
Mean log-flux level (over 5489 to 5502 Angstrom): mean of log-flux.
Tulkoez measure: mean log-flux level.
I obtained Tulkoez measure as 1.937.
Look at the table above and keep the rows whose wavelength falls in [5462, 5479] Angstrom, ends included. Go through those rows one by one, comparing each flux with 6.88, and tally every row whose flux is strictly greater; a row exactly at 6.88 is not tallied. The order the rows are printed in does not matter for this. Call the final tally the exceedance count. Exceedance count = 2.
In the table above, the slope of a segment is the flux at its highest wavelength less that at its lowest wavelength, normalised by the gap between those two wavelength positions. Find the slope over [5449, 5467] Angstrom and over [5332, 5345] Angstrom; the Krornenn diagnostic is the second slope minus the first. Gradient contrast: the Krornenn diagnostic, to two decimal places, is -0.05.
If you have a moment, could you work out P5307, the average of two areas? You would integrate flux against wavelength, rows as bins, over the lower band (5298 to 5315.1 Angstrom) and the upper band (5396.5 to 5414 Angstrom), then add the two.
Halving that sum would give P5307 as 119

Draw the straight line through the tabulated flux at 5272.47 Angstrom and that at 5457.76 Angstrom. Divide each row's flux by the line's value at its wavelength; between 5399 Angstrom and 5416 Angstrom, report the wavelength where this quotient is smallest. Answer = 5402.74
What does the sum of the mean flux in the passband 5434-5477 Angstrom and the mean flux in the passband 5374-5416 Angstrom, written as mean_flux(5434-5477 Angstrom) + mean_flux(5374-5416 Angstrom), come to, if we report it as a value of 13.8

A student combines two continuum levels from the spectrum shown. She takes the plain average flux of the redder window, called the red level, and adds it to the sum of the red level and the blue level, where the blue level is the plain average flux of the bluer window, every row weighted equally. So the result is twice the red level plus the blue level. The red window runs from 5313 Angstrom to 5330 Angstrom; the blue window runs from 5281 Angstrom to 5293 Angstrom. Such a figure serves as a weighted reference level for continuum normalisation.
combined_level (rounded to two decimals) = 20.73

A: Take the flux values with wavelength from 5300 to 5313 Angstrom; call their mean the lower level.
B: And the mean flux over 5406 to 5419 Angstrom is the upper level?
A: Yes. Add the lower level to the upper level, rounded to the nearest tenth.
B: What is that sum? 13.7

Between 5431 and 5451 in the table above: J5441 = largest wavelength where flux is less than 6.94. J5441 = 5450.22 Angstrom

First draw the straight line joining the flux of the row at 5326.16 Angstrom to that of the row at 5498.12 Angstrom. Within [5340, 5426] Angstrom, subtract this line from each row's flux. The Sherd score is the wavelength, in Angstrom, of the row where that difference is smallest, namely 5402.74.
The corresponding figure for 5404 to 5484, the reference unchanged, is 5432.68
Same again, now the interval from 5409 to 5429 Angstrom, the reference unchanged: 5422.68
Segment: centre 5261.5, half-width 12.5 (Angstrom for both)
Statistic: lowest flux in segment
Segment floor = 6.45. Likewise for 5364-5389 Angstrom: 6.75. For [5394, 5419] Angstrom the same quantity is 6.57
